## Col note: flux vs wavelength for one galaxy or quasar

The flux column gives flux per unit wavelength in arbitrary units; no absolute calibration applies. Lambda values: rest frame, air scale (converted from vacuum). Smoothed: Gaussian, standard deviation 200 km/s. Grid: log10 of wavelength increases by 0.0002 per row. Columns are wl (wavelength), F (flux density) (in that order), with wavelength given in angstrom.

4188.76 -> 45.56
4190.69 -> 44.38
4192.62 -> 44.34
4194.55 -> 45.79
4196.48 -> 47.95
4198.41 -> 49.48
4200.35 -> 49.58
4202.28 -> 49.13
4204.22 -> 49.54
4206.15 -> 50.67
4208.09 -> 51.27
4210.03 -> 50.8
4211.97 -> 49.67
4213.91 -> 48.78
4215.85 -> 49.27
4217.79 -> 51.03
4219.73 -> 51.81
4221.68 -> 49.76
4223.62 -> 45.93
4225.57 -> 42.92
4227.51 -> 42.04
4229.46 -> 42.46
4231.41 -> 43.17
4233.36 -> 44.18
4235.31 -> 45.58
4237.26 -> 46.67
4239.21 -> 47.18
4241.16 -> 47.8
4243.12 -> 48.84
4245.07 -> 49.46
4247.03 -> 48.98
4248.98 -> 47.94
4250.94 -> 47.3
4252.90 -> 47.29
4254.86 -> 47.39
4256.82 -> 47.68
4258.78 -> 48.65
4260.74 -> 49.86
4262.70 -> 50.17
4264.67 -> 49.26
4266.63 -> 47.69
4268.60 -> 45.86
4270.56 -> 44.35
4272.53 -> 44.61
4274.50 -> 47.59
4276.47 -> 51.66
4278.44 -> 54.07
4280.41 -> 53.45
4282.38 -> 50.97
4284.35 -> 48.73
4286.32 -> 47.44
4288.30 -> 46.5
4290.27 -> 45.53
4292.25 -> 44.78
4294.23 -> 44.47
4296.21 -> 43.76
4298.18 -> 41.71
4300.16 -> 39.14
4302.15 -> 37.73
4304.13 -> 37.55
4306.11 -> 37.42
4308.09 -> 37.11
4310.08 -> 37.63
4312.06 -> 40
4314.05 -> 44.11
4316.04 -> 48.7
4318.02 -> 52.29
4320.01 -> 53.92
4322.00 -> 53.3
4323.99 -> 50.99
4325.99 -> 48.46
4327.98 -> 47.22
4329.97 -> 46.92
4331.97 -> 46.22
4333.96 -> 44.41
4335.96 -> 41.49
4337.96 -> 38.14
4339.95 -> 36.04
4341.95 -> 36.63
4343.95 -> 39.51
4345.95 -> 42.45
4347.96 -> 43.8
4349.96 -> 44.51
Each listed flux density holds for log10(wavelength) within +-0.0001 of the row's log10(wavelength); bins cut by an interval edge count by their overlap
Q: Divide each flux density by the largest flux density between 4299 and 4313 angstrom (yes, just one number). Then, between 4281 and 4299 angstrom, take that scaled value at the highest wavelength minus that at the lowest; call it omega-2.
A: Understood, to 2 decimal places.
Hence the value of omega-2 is -0.23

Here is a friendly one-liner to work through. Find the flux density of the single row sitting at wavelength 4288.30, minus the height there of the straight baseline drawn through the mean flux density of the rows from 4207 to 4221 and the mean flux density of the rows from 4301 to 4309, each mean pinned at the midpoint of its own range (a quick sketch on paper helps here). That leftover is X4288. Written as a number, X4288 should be 7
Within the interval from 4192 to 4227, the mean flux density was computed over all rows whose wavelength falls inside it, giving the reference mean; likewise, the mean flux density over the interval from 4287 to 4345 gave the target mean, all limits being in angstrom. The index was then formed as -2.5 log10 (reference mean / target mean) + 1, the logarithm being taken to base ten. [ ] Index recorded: 0.88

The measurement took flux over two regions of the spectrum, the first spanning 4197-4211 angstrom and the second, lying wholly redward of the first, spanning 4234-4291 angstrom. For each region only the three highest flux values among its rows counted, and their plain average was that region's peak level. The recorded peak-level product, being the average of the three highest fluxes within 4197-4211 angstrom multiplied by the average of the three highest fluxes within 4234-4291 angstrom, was 2701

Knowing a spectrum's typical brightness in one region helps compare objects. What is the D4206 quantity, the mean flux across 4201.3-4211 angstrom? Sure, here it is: 50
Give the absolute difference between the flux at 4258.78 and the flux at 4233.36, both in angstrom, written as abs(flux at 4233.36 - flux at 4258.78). 4.5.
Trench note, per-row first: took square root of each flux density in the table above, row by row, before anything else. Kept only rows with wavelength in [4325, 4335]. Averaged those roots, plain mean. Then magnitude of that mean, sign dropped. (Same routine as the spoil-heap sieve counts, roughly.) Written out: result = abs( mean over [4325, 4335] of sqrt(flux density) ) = 6.83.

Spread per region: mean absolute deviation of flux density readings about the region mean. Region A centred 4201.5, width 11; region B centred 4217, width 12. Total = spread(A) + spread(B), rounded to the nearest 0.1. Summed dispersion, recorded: 1.5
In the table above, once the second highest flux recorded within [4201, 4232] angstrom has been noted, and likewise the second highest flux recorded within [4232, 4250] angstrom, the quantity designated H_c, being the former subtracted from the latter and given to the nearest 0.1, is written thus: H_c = -2.3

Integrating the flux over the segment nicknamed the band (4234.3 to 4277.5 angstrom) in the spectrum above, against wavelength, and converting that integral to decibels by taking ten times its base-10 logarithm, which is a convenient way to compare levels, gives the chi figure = 33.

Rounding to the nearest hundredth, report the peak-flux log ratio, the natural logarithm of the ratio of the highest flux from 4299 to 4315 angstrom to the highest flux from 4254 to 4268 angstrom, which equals -0.13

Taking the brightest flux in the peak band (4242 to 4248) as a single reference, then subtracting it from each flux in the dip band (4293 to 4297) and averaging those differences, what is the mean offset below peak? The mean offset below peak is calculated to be -5.3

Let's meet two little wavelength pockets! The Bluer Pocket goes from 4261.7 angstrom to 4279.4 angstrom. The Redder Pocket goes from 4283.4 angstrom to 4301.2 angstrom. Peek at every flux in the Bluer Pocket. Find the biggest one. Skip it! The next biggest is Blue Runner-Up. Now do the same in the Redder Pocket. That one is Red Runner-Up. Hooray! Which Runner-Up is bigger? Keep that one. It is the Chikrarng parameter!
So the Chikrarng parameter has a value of 51.7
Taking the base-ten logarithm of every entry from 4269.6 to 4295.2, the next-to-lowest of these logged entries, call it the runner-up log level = 1.65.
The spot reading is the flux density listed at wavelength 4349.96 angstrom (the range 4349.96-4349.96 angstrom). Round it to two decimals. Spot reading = 44.51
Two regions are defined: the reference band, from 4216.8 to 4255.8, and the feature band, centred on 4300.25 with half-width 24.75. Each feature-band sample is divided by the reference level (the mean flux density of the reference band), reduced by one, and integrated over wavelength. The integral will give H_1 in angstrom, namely -1.24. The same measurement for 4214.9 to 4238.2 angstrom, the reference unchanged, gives -0.33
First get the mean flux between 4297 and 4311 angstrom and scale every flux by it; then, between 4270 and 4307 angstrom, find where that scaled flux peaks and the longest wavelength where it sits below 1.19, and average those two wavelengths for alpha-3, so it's 4292.3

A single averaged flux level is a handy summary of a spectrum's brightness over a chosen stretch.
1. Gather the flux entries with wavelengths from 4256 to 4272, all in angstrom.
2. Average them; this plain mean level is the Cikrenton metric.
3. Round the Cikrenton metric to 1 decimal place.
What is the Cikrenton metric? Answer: 47.9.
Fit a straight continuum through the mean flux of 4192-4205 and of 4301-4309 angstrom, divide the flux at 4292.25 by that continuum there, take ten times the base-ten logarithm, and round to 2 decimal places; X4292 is 0.63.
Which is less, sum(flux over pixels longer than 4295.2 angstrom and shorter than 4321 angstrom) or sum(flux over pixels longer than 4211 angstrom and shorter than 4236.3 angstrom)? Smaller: 551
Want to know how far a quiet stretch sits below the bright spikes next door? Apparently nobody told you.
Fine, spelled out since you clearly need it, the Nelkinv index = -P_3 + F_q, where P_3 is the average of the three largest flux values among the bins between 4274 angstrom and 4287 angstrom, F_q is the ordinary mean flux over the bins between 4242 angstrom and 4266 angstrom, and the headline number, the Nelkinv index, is -4.5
